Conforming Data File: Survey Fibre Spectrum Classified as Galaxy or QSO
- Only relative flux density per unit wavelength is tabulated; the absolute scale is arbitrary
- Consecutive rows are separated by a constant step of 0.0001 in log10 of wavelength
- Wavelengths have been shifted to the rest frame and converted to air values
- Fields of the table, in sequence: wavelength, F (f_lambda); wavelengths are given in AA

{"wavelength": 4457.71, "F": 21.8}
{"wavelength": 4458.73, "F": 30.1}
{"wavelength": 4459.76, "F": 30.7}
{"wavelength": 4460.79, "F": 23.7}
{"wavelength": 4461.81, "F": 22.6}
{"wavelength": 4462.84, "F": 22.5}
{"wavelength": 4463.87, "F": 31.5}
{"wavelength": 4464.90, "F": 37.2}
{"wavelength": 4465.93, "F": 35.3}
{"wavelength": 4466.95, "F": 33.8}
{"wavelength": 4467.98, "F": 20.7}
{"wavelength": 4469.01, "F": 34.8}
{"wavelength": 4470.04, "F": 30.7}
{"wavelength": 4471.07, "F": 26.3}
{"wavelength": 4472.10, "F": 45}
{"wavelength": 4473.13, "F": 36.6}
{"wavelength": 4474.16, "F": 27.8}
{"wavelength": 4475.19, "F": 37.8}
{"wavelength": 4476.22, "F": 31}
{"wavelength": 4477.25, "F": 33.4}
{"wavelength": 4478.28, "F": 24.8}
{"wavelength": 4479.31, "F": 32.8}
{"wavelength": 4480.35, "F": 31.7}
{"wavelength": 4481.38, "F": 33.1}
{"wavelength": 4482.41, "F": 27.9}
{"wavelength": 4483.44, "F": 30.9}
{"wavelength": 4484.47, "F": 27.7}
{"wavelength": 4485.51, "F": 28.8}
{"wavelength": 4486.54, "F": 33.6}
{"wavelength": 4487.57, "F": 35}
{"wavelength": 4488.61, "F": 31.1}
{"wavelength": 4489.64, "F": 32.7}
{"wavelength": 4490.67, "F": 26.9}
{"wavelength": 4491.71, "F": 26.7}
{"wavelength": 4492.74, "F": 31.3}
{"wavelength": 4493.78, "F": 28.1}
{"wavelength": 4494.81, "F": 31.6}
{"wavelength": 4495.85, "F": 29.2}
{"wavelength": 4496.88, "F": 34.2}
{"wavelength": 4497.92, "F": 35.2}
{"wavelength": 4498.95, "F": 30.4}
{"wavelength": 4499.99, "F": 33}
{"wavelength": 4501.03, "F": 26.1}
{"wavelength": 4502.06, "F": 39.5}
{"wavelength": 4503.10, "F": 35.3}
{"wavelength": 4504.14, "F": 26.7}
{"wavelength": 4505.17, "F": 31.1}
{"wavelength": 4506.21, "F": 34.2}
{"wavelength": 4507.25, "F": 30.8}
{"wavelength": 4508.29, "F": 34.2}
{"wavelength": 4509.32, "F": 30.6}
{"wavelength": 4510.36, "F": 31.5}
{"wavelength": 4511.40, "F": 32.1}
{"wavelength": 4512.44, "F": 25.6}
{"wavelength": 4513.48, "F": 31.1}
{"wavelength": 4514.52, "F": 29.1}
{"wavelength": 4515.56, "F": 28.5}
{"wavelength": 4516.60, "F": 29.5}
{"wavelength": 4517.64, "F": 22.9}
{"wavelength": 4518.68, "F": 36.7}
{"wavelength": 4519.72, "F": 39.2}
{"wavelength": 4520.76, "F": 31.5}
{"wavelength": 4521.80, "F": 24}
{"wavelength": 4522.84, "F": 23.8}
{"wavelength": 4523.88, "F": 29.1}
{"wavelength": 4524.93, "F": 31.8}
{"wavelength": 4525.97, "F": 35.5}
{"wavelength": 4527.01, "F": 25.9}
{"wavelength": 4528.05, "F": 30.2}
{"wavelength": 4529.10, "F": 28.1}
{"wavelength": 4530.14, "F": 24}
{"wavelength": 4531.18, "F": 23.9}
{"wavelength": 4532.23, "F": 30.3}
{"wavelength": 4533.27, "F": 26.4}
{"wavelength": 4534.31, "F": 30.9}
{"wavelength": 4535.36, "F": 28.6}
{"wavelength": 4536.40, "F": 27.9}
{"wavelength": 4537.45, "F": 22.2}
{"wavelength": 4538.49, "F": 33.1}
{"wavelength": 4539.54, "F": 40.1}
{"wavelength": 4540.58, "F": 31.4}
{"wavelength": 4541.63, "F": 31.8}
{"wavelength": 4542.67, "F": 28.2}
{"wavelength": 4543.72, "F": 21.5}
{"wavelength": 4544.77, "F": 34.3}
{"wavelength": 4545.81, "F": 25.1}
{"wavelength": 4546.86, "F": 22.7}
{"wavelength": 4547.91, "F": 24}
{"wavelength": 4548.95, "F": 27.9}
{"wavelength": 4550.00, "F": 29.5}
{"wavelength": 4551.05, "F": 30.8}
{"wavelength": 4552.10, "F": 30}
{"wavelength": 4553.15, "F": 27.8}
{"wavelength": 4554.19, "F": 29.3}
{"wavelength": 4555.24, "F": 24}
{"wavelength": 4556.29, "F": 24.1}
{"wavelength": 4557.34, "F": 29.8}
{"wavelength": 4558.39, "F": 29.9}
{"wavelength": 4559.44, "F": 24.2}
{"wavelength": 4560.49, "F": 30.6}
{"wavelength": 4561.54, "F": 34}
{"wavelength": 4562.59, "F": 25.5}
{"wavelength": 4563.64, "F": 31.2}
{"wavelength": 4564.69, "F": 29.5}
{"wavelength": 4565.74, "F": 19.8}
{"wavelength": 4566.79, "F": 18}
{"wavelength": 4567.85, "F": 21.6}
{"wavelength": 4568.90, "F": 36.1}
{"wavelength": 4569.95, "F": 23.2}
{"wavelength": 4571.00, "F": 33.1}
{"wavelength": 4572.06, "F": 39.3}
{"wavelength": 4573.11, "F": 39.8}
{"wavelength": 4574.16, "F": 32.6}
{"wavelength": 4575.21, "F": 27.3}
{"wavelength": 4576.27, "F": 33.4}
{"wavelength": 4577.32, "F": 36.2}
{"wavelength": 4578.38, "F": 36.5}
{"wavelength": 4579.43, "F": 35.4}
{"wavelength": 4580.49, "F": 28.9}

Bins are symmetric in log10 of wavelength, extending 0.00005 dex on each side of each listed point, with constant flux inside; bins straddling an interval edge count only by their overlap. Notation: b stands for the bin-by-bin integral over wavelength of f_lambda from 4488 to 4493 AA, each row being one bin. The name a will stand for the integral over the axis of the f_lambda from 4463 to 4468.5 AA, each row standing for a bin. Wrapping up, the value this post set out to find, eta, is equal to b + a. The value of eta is 320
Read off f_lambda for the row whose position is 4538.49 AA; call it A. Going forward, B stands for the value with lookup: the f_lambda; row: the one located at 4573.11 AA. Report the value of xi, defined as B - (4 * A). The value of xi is -93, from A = 33.1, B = 39.8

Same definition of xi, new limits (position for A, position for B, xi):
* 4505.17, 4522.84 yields -101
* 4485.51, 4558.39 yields -85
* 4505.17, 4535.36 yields -96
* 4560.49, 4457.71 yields -101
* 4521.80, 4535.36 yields -67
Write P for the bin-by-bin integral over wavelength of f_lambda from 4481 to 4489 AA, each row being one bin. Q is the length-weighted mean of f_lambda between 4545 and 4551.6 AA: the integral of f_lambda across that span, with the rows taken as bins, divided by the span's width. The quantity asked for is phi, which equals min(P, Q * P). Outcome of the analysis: 248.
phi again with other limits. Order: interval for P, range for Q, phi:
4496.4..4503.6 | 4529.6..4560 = 240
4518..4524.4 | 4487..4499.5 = 195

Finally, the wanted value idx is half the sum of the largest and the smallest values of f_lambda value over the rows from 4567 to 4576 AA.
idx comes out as 30.7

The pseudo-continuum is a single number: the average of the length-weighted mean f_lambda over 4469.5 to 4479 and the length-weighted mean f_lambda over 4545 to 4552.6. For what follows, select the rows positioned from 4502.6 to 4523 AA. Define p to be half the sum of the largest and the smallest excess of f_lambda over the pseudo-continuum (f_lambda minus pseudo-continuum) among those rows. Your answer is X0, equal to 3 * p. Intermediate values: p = 1.0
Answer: 3.1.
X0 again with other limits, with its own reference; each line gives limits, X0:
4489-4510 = 8.4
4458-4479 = 8.5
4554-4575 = -3.3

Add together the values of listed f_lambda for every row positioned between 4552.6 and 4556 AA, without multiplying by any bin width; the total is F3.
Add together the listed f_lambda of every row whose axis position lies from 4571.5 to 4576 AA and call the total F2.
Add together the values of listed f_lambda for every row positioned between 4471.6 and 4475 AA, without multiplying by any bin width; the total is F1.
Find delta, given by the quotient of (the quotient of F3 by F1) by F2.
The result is 0.0053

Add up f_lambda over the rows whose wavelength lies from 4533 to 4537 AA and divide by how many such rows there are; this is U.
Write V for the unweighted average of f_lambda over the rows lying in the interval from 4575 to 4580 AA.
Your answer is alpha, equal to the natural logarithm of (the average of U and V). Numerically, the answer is 3.44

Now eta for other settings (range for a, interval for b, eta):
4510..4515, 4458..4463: 279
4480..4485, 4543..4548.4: 289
